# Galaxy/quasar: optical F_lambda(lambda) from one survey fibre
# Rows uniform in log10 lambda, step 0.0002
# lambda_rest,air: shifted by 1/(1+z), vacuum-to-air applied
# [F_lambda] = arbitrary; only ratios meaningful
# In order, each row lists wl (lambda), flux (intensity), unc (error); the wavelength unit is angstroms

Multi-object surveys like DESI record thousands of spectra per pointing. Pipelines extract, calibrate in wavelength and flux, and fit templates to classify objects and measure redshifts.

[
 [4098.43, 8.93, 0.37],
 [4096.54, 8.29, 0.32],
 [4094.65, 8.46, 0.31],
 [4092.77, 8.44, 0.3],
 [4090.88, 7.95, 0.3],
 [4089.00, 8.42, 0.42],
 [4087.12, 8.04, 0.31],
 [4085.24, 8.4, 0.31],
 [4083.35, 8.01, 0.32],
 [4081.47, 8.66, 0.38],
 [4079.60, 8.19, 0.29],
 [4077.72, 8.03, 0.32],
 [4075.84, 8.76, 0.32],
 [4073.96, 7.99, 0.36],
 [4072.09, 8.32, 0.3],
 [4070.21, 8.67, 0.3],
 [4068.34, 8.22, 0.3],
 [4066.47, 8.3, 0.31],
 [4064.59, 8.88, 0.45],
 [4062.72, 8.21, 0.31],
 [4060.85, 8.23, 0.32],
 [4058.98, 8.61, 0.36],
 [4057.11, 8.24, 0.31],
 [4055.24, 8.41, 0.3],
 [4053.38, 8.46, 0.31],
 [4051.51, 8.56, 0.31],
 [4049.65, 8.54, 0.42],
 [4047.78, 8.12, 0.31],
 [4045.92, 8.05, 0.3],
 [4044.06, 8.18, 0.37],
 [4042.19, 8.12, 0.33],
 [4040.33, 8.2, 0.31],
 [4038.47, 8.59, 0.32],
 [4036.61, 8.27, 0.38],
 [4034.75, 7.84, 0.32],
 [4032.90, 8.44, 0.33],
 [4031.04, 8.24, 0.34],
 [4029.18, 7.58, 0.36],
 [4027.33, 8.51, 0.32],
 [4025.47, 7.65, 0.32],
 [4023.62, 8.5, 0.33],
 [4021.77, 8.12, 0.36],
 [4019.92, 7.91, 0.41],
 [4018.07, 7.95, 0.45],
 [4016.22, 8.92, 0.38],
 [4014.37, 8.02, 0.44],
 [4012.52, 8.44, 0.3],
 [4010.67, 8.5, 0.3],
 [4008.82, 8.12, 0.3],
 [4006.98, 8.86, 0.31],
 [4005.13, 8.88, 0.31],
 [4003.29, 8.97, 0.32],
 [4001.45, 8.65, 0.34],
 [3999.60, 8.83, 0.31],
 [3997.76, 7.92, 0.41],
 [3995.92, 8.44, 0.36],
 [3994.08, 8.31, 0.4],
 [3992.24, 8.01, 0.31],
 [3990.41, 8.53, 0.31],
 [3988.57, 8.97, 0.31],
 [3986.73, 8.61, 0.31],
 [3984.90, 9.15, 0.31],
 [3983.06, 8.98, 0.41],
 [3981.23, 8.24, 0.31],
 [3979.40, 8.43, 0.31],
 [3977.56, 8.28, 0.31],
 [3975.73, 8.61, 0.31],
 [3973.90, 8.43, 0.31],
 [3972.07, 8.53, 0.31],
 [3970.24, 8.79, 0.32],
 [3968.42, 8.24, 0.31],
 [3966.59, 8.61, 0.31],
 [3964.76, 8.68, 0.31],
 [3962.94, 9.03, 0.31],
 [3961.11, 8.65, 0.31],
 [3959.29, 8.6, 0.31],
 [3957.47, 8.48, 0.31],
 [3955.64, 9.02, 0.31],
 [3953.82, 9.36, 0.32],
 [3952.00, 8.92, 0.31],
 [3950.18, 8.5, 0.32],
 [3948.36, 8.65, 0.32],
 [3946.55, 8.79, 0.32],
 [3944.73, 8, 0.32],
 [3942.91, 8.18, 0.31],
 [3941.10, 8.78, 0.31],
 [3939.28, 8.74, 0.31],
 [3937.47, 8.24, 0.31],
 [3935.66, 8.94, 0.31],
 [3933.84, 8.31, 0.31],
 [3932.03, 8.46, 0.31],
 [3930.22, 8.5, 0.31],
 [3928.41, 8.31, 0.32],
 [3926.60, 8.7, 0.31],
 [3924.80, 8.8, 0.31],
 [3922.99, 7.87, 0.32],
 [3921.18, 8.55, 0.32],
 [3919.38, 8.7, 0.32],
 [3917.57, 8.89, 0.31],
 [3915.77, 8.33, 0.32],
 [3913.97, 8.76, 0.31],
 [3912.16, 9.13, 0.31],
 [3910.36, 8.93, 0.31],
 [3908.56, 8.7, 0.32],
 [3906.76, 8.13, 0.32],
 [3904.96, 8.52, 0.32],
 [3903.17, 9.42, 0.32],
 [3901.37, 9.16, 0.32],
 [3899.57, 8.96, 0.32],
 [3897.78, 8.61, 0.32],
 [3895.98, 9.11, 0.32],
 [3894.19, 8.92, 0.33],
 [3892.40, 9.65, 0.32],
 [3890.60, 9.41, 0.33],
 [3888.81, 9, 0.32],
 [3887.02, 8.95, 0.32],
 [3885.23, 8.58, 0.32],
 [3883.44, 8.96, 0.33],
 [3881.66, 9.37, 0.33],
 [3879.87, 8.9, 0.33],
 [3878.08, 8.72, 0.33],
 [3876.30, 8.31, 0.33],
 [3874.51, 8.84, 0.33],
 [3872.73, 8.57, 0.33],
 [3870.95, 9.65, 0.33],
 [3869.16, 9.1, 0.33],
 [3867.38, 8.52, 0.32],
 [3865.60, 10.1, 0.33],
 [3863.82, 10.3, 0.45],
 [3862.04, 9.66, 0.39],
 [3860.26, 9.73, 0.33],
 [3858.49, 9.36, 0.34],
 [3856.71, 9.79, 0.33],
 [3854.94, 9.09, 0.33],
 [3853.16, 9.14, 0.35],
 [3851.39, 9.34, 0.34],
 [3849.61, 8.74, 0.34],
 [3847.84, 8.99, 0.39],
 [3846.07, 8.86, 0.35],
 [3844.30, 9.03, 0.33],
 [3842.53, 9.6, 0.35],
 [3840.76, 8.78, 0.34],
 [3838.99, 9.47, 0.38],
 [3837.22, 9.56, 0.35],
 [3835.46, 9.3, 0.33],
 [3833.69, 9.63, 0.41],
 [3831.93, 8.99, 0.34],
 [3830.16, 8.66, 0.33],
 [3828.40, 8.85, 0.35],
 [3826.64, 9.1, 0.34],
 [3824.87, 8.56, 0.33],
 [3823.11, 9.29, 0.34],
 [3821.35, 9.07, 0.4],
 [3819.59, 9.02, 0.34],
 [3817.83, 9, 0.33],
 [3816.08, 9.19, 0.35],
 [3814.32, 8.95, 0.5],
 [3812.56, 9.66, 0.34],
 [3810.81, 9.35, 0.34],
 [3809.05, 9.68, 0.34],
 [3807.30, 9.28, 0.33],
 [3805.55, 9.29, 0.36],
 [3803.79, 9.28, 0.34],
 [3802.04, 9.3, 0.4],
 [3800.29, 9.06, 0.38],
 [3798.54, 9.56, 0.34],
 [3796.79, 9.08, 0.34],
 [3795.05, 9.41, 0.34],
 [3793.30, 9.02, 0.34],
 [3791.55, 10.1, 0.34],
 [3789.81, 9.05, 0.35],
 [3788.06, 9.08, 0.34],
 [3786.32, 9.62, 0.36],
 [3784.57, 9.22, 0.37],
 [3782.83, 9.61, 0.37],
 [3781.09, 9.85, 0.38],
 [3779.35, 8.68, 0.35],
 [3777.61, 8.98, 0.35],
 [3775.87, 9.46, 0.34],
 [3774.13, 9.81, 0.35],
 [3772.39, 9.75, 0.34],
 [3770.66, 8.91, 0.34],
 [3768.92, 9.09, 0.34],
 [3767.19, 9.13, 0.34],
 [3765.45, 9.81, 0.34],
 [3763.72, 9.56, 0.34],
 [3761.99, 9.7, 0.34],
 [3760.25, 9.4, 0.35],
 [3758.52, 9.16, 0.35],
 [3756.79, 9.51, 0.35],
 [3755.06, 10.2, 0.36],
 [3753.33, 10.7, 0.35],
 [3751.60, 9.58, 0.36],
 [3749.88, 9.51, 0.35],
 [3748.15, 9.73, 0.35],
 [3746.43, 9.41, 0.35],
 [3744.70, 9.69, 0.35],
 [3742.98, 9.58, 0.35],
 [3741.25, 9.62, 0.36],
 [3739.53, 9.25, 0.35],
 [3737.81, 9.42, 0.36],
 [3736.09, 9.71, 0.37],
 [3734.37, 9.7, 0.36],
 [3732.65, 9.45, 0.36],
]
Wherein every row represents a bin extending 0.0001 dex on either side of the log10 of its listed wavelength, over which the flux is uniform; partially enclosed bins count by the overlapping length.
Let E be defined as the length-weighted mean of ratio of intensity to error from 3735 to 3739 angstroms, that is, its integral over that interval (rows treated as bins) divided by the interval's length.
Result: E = 26.3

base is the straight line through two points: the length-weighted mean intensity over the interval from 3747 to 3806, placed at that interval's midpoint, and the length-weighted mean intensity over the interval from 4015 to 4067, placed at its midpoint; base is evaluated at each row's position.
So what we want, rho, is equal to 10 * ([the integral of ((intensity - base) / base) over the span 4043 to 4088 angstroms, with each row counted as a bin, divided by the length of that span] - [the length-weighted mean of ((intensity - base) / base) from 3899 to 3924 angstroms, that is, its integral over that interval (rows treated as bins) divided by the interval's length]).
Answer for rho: 0.4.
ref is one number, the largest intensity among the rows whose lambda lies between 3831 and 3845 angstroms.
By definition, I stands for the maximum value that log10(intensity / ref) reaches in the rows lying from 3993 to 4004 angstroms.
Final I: -0.031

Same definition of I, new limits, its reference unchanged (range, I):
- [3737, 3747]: 0.003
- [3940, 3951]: -0.040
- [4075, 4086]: -0.041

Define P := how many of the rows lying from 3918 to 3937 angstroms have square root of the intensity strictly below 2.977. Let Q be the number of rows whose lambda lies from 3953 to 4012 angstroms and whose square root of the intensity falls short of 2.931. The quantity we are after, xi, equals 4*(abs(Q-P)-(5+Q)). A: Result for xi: -56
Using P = 9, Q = 14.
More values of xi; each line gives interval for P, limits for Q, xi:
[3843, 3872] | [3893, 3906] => -16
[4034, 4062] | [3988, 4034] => -80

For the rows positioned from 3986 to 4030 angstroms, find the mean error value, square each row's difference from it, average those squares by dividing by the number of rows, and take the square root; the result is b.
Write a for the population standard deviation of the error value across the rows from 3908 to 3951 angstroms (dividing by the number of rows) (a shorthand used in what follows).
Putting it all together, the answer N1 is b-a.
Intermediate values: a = 0.005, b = 0.046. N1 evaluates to 0.041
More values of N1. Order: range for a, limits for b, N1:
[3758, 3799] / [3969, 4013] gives 0.022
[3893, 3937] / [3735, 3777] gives 0.002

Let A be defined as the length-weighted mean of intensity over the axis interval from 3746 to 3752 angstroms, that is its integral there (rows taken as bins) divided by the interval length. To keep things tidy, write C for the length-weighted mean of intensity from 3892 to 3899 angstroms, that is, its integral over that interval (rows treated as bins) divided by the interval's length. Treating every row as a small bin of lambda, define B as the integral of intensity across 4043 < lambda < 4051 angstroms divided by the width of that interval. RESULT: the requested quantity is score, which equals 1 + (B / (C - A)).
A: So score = -14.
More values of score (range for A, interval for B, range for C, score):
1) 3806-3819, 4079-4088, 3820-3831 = -21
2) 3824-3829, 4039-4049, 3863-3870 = 13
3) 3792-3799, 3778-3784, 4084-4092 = -7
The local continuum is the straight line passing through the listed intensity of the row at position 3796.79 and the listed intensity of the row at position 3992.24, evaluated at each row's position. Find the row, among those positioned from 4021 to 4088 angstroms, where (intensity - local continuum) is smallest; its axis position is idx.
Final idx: 4029.18 angstroms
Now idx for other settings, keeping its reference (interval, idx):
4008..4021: 4019.92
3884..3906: 3885.23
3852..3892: 3876.30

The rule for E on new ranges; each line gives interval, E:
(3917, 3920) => 27.9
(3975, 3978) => 27.3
